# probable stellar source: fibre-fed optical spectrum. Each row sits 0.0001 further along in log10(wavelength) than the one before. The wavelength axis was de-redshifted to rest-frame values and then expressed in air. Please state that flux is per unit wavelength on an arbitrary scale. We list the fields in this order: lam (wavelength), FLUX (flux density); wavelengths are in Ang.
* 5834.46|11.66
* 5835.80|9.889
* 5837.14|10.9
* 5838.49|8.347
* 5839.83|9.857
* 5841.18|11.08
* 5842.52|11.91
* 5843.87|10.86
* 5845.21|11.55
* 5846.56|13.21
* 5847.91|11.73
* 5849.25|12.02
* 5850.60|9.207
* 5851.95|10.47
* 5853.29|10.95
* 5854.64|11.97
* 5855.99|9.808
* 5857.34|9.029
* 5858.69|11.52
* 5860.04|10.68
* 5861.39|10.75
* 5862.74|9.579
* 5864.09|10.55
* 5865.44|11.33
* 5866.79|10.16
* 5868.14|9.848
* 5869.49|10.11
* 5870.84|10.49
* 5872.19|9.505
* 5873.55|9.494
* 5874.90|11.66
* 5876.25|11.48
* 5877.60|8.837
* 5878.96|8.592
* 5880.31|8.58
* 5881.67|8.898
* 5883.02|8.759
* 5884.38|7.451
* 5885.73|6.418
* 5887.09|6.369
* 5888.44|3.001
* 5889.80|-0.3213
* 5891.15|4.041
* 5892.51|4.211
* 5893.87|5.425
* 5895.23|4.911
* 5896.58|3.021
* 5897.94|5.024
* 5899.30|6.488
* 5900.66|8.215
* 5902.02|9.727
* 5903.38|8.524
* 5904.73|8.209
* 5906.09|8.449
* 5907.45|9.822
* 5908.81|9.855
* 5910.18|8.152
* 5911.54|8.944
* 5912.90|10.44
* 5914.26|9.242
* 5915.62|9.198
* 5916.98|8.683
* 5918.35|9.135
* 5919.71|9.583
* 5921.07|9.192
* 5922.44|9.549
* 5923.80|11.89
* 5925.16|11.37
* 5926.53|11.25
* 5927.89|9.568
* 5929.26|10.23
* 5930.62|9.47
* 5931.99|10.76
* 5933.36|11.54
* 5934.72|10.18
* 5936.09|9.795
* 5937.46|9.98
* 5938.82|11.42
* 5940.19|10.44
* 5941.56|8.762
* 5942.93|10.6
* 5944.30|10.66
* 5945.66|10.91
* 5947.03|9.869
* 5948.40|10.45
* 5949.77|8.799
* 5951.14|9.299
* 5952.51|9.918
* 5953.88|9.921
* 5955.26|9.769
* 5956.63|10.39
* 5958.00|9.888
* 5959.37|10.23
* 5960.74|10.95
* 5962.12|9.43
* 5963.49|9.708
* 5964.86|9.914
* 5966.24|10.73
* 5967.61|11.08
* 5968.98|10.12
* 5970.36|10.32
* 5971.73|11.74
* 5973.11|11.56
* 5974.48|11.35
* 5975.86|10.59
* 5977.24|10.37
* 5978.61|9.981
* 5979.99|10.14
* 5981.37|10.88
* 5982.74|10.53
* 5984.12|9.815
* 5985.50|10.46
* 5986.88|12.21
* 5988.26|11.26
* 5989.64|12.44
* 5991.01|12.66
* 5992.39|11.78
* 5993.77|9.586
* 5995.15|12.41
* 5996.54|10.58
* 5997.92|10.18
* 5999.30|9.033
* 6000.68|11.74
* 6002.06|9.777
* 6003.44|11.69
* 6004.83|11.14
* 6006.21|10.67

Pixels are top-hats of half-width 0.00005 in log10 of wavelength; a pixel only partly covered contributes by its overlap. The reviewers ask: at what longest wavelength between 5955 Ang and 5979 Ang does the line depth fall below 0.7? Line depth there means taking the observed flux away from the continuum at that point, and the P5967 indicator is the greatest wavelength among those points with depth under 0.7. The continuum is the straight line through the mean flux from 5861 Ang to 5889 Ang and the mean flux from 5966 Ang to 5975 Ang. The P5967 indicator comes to 5975.86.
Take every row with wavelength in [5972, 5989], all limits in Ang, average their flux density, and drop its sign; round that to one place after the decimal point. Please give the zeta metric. 10.8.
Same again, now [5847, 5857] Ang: 10.9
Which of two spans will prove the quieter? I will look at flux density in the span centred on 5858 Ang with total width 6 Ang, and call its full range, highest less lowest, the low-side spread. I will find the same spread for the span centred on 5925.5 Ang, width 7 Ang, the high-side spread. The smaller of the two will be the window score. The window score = 2.34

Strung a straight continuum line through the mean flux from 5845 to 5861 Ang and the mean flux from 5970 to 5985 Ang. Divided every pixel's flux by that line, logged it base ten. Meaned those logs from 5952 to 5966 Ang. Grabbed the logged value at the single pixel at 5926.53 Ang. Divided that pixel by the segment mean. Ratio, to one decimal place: -0.6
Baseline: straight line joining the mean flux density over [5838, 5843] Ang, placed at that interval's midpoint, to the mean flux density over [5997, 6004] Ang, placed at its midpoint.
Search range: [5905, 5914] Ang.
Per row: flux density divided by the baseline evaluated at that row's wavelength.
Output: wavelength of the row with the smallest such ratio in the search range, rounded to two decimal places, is 5910.18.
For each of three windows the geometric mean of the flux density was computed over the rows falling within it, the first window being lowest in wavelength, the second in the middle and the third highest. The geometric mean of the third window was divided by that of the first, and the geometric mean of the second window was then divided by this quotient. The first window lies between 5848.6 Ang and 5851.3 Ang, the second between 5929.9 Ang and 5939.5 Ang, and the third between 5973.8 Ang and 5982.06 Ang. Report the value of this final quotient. 10.4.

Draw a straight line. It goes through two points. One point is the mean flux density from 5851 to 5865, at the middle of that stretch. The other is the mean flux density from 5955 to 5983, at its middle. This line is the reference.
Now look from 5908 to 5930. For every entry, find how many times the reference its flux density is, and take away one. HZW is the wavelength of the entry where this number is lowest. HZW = 5910.18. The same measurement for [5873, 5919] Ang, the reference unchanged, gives 5889.80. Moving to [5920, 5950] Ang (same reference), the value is 5941.56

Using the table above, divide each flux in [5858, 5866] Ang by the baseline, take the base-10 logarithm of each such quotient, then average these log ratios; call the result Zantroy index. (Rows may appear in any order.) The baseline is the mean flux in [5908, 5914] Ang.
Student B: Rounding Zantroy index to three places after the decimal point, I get 0.059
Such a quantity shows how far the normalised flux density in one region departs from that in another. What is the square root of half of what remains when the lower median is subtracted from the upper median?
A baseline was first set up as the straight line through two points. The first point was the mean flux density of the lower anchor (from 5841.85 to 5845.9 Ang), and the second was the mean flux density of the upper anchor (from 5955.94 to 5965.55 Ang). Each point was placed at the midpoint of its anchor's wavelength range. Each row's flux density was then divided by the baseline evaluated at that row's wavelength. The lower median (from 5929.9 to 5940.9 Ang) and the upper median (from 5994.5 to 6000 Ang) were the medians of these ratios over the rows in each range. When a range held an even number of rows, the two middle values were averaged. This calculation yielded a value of 0.20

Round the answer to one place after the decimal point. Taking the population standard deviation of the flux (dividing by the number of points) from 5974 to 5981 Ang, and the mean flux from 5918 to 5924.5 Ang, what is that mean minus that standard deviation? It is 9.4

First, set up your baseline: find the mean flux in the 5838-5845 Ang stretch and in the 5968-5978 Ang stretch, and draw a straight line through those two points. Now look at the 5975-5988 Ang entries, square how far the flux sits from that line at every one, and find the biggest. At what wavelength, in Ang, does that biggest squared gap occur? 5986.88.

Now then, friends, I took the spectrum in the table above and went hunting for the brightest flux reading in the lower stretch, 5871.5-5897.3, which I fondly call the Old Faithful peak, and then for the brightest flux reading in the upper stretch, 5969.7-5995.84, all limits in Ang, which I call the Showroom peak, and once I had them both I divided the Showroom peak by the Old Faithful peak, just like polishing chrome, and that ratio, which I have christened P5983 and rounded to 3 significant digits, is 1.09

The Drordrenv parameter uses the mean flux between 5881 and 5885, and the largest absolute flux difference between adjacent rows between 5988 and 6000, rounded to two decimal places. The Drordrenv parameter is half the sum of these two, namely 5.60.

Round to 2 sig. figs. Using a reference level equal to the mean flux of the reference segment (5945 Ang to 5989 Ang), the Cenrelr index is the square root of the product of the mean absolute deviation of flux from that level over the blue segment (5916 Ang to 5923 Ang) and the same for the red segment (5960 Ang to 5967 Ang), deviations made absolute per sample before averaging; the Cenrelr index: 0.84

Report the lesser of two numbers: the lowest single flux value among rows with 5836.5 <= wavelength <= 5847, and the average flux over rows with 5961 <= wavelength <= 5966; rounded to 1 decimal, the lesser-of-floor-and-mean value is 8.3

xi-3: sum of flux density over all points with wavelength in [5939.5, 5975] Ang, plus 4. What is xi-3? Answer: 271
